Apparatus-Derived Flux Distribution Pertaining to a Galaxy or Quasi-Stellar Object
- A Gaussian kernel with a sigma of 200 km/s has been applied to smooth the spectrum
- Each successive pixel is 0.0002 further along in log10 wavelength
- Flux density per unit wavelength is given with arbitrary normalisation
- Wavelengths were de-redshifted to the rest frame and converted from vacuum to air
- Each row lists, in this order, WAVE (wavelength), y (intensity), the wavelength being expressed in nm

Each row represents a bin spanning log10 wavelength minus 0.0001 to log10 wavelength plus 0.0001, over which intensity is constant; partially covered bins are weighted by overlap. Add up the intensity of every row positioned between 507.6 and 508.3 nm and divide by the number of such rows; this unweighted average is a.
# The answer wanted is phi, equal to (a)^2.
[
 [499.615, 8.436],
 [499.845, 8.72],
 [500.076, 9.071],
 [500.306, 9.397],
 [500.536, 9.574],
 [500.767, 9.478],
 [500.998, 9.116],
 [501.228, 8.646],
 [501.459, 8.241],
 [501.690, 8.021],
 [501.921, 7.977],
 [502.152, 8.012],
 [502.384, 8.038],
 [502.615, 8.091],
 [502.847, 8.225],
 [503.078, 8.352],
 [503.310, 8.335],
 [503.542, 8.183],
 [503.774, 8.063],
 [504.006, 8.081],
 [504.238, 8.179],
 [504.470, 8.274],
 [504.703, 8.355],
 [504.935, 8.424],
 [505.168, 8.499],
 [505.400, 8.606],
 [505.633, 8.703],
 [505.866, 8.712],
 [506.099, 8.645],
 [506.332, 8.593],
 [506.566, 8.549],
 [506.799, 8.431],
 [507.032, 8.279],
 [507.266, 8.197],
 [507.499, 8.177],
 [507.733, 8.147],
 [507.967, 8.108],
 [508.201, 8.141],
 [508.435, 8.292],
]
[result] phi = 66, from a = 8.1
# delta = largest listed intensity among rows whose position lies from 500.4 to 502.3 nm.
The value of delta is 9.574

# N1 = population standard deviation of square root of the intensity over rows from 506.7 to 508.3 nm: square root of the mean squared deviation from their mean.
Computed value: 0.018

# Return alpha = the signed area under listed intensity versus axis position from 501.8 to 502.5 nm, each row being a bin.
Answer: 6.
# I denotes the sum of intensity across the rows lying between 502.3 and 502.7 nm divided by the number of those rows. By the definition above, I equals 8.06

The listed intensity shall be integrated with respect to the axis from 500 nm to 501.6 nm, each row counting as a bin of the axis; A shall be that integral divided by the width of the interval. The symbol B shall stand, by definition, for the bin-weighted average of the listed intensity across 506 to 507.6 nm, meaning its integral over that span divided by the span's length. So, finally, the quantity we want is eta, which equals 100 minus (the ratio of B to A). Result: 99.07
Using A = 9.06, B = 8.4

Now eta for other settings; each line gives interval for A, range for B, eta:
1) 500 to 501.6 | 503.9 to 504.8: 99.09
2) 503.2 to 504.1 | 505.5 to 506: 98.93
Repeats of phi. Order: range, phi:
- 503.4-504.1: 66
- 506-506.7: 74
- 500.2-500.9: 90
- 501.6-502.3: 64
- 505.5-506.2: 75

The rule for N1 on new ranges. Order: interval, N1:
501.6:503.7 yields 0.023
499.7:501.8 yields 0.087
